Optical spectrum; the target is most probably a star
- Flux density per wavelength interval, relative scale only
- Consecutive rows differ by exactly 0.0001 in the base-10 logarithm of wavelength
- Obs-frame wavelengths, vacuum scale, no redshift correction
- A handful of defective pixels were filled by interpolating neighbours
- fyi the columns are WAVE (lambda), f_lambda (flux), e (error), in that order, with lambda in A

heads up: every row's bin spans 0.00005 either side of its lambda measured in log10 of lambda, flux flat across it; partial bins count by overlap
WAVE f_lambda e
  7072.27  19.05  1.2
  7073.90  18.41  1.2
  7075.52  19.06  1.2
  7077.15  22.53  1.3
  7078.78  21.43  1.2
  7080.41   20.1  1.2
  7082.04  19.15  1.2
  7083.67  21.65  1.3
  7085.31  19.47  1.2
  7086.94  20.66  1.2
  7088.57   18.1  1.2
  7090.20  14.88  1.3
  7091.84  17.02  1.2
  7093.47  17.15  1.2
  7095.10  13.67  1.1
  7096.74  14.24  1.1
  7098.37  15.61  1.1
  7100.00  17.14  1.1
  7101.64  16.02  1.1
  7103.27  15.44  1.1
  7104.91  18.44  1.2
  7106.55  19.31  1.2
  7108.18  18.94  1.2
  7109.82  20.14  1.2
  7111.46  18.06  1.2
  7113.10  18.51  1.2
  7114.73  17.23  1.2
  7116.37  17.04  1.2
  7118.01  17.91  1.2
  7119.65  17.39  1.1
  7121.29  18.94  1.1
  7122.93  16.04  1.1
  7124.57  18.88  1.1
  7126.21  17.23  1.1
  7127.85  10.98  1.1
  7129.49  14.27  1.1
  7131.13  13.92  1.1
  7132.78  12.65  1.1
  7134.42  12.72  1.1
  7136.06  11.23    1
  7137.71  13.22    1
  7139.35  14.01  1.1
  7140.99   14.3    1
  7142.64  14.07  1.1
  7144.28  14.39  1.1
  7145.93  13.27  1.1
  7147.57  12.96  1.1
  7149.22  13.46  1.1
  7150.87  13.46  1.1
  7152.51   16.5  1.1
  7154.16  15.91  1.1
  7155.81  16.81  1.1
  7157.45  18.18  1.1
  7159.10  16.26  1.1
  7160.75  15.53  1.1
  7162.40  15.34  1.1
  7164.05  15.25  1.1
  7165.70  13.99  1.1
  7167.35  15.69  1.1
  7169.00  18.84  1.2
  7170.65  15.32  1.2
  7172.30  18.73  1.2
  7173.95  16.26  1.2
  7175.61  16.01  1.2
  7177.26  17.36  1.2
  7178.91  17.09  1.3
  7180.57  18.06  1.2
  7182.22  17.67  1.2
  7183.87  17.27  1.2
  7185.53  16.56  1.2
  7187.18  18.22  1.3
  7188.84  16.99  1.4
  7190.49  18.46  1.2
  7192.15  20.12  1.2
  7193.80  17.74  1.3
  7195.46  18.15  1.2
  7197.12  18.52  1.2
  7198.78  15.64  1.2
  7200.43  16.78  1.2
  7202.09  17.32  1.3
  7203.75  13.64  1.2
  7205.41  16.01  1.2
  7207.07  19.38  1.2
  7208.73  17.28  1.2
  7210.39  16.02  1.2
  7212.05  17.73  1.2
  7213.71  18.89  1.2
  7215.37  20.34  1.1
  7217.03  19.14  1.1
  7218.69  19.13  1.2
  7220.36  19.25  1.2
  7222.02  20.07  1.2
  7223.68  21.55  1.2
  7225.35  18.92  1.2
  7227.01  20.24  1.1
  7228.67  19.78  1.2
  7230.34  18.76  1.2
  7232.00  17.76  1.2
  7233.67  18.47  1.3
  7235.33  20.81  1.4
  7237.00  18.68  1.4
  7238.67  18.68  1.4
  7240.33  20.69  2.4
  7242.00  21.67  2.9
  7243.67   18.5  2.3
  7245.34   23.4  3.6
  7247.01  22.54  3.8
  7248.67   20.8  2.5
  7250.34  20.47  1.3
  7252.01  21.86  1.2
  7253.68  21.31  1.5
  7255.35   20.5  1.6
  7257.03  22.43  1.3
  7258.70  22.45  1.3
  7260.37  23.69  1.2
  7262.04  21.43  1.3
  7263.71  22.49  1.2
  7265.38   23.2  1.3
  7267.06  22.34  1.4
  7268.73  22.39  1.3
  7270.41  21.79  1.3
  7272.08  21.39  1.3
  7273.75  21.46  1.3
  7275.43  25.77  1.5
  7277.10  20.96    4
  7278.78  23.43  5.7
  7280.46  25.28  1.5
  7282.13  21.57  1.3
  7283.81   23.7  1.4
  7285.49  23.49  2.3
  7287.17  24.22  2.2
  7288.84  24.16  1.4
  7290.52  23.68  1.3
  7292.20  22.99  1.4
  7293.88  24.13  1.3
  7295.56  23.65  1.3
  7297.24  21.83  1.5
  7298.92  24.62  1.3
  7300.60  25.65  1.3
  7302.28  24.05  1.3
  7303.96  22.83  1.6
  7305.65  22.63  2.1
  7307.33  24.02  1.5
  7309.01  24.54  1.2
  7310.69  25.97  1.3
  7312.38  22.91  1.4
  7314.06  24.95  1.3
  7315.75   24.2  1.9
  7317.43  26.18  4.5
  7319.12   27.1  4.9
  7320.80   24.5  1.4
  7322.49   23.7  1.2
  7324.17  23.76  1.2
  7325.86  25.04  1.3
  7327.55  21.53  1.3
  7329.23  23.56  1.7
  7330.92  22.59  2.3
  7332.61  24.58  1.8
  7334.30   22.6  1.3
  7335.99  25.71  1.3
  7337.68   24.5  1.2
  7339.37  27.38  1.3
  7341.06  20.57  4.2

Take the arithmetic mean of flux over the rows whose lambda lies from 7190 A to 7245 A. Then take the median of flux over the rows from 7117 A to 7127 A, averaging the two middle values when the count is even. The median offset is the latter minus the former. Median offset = -1.0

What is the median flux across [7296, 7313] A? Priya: 24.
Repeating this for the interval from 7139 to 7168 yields 15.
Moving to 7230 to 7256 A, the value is 21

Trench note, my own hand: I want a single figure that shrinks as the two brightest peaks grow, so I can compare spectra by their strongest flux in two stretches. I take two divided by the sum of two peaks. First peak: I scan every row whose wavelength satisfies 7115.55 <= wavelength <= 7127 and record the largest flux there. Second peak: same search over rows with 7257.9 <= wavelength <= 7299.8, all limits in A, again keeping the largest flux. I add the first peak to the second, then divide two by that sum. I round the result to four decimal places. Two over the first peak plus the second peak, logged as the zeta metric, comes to 0.0447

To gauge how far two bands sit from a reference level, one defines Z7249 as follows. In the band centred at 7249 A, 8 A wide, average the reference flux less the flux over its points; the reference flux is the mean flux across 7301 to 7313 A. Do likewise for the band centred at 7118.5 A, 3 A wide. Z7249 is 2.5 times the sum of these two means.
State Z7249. 21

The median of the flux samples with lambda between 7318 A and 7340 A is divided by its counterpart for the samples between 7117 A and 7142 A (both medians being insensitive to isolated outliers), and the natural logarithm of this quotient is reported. 0.54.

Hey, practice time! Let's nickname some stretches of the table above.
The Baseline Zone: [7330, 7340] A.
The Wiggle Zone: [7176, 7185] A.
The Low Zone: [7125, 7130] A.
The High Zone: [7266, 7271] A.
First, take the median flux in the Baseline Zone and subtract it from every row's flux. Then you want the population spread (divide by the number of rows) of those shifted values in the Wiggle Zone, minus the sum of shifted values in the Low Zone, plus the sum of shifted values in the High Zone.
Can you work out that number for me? 24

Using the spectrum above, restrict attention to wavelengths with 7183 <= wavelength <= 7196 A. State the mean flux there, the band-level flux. 18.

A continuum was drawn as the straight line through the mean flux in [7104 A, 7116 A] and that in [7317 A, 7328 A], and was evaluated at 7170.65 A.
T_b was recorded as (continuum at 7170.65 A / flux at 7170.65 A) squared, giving 1.8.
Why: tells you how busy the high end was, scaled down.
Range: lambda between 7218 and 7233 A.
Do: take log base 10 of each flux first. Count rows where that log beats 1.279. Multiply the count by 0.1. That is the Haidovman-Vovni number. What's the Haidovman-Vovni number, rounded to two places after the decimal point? 0.60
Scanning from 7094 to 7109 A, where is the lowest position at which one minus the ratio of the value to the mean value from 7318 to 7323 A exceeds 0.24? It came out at 7095.10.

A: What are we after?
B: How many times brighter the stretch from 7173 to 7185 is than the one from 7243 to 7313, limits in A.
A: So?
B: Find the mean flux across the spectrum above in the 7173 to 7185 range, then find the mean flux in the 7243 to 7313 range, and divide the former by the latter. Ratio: 0.75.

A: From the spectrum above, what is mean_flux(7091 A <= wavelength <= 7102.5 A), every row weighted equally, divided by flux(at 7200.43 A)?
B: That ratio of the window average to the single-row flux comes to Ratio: 0.94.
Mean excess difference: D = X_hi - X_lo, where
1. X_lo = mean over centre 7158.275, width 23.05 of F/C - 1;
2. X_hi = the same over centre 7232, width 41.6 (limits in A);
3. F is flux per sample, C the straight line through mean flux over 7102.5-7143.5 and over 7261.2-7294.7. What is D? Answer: 0.07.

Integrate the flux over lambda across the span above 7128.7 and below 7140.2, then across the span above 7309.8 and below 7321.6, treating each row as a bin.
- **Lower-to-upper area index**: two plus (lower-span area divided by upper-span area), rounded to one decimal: 2.5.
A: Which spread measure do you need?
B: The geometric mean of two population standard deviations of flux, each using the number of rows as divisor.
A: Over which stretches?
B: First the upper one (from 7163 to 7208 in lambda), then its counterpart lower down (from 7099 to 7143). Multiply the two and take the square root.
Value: 1.98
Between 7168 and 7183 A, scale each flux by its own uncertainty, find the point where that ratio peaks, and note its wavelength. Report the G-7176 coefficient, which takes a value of 7169.00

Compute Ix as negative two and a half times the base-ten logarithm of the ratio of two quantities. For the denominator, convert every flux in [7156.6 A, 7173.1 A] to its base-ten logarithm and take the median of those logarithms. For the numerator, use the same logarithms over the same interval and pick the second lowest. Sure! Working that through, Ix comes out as 0.01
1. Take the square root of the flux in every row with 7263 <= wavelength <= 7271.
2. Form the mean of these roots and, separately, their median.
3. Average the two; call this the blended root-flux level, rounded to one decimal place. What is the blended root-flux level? 4.7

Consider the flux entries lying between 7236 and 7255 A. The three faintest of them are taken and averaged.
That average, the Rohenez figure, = 18.6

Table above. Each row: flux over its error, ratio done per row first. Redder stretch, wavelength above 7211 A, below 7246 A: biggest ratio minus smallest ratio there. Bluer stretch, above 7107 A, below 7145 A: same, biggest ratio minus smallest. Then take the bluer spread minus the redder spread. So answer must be -5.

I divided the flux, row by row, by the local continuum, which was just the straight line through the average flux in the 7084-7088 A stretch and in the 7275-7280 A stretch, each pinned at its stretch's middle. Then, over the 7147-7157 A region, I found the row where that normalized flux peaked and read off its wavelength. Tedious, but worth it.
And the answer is 7155.81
